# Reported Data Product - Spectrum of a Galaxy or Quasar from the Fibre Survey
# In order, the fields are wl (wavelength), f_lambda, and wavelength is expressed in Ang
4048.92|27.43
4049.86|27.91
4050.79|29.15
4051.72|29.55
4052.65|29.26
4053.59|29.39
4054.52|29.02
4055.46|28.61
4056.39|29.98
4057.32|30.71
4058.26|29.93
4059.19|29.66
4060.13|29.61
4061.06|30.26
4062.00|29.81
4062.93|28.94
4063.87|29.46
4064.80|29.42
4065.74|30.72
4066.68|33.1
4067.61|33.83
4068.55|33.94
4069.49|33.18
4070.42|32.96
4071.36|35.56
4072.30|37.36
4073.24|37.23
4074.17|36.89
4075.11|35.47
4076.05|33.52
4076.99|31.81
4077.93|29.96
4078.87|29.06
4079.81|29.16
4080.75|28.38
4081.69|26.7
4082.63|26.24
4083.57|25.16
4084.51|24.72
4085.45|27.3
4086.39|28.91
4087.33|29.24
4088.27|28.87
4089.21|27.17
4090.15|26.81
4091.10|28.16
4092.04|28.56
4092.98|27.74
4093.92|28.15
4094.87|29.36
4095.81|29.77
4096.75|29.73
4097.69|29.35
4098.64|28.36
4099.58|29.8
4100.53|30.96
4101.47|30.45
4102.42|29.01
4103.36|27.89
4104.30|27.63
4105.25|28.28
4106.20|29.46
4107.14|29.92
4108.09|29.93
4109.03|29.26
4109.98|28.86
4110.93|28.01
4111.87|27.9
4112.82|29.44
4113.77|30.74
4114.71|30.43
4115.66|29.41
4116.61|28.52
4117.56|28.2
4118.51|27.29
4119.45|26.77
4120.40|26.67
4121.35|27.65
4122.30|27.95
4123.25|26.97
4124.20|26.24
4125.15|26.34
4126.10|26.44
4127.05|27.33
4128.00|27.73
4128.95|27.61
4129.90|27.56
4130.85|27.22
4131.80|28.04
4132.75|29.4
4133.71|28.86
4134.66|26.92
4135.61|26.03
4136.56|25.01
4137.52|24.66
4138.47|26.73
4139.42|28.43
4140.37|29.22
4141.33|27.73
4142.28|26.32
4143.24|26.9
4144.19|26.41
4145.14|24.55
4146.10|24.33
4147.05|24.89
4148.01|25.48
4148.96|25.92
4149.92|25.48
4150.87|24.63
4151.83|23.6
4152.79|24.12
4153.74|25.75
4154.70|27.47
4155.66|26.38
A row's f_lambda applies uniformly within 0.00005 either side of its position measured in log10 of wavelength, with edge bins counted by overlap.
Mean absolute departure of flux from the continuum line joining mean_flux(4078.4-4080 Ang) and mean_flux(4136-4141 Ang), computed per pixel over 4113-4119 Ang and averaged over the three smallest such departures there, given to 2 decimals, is 0.58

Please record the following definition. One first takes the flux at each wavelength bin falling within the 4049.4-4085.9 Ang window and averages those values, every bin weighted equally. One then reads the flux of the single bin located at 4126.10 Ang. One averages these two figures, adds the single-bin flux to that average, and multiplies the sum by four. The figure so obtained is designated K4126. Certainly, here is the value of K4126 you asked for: 220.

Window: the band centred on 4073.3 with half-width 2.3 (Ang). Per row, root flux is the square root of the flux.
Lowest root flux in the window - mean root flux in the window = -0.086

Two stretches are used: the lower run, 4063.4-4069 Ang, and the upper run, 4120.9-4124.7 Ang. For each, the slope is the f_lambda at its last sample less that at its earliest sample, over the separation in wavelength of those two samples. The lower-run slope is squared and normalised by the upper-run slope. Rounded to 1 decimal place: -1.9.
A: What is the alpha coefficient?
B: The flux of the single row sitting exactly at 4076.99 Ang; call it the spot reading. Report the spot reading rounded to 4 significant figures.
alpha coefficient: 31.81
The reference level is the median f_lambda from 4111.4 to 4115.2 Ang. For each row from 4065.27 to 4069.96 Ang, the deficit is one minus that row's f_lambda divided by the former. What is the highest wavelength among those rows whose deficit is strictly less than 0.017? 4069.49 Ang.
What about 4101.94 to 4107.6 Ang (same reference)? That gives 4107.14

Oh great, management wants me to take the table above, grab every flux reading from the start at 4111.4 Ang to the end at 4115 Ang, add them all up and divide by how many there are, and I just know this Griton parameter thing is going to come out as 29.6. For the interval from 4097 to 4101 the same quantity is 29.6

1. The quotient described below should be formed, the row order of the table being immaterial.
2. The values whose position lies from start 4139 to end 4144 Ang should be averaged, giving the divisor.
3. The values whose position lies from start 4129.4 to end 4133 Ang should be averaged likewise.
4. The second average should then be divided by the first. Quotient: 1.01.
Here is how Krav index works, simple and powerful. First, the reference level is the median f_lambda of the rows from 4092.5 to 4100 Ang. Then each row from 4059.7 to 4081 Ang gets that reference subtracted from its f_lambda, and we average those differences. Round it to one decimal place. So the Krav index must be 2.8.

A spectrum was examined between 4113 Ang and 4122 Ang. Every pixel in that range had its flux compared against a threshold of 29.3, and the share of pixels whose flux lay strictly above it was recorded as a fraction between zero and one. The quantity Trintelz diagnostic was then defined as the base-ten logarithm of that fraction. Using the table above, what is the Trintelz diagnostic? -0.48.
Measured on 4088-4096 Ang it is -0.65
